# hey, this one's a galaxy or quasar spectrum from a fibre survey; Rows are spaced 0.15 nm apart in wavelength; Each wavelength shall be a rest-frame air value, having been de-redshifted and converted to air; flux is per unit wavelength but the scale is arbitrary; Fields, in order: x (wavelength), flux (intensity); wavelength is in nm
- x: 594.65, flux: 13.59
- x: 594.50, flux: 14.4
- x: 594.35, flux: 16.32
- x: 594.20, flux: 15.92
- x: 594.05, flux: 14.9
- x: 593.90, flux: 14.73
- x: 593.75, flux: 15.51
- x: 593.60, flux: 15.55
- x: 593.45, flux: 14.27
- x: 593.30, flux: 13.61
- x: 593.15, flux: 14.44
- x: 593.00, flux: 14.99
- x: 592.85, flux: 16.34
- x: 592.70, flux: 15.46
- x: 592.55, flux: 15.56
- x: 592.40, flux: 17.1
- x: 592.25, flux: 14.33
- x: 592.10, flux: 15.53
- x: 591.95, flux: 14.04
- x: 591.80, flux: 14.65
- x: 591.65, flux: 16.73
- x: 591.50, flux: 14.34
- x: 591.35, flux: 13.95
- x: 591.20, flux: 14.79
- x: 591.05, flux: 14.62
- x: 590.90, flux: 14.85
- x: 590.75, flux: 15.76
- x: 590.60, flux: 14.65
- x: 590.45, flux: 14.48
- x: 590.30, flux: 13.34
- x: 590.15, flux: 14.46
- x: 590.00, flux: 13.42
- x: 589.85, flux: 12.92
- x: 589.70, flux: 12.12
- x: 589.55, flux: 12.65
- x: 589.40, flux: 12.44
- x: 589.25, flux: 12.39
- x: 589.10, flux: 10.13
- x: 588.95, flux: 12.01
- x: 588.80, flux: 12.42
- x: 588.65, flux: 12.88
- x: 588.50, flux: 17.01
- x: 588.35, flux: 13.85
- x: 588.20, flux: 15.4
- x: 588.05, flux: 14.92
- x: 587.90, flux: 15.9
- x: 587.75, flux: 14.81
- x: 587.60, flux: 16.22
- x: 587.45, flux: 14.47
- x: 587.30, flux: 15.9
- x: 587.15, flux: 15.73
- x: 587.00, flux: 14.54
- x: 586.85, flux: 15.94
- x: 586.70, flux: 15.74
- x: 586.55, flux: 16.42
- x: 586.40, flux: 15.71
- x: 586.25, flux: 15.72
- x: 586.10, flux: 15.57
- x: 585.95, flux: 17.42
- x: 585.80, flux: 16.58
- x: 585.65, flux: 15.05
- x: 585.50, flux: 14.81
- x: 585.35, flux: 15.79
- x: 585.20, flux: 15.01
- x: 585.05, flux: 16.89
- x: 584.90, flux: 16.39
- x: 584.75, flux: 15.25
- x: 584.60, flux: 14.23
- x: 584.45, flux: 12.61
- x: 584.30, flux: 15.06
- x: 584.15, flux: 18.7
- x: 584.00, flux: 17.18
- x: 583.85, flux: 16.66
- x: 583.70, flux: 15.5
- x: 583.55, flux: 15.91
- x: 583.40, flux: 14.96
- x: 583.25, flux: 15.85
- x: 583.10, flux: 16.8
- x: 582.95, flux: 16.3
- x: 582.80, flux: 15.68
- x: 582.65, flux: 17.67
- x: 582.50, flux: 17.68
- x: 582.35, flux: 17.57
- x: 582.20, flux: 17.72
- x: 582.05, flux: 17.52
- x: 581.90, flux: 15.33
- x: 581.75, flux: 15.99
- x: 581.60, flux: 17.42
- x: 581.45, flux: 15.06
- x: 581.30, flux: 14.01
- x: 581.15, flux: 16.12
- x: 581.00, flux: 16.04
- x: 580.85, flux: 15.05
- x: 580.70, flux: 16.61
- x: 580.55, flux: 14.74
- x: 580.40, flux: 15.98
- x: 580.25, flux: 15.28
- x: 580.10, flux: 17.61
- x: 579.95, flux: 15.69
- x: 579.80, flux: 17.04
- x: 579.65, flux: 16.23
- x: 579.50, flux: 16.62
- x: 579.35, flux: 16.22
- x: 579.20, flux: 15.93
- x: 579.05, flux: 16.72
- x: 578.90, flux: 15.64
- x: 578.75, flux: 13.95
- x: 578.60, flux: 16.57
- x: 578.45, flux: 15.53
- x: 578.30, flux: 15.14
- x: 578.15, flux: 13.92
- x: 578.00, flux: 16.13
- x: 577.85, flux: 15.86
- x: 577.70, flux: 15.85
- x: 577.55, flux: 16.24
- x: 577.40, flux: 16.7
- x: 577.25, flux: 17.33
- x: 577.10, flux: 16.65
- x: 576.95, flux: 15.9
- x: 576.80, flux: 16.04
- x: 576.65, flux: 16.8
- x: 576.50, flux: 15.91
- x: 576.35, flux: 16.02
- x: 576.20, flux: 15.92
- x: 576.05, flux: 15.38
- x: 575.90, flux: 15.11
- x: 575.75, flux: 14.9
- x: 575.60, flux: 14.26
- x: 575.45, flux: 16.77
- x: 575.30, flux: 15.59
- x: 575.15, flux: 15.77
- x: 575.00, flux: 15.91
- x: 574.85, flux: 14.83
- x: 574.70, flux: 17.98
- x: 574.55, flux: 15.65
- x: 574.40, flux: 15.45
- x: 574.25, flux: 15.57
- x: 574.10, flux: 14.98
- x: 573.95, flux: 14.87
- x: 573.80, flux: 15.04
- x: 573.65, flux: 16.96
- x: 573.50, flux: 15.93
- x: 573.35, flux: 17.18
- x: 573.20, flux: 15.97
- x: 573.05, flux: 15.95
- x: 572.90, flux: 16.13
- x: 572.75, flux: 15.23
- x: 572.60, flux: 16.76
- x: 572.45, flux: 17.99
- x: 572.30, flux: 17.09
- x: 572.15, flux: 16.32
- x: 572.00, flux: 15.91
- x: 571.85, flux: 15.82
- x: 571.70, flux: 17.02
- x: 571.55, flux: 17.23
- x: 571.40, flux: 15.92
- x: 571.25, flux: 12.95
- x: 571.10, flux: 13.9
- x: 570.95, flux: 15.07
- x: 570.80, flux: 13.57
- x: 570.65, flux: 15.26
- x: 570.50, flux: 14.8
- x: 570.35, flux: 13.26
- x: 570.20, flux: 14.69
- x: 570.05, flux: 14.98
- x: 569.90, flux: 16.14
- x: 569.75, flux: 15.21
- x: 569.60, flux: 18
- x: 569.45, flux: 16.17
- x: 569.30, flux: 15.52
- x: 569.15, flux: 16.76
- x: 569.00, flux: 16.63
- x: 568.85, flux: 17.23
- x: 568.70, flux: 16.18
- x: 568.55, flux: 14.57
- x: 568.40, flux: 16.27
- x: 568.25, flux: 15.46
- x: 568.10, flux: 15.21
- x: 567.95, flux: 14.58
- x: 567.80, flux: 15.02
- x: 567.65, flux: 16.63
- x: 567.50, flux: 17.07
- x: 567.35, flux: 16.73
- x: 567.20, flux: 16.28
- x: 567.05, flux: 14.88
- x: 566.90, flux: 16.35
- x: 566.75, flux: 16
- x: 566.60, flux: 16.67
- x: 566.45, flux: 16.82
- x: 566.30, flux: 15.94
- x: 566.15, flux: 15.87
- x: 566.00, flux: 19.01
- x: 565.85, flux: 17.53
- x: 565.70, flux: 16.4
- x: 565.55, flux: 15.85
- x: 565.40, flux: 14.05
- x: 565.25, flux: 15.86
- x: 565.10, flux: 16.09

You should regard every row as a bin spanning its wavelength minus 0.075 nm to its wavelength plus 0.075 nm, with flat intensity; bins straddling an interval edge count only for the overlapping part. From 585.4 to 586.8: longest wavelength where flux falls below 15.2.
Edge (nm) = 585.65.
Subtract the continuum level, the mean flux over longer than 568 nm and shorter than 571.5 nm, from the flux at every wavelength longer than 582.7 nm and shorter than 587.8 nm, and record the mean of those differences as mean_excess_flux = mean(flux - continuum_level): 0.37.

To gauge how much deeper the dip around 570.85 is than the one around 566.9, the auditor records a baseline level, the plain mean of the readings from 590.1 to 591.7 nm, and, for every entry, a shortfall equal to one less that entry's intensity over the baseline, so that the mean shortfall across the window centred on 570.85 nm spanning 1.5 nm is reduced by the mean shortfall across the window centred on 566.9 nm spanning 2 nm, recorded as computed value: 0.12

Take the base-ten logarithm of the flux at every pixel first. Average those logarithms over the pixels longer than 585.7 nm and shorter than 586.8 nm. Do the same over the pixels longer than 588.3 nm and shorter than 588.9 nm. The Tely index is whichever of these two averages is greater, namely 1.21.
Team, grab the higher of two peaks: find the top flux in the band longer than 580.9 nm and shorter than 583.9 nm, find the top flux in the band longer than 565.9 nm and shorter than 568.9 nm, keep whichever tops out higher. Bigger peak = 19.0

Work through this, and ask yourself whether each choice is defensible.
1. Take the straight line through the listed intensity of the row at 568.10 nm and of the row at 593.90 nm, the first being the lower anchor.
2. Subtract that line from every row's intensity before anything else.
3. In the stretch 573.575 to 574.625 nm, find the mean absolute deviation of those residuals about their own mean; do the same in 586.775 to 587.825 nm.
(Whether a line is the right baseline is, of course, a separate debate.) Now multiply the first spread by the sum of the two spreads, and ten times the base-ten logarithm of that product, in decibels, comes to -3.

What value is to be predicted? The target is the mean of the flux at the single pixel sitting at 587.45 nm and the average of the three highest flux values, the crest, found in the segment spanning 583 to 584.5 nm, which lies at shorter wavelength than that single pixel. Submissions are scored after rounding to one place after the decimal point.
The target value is 16.0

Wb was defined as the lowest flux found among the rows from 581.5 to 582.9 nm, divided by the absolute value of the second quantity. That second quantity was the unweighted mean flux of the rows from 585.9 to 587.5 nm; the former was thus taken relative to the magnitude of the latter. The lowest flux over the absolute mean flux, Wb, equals 0.97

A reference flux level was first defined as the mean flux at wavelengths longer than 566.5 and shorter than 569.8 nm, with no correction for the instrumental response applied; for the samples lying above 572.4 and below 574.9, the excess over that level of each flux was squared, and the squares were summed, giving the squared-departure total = 17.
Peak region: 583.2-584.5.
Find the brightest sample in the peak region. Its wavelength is 584.15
